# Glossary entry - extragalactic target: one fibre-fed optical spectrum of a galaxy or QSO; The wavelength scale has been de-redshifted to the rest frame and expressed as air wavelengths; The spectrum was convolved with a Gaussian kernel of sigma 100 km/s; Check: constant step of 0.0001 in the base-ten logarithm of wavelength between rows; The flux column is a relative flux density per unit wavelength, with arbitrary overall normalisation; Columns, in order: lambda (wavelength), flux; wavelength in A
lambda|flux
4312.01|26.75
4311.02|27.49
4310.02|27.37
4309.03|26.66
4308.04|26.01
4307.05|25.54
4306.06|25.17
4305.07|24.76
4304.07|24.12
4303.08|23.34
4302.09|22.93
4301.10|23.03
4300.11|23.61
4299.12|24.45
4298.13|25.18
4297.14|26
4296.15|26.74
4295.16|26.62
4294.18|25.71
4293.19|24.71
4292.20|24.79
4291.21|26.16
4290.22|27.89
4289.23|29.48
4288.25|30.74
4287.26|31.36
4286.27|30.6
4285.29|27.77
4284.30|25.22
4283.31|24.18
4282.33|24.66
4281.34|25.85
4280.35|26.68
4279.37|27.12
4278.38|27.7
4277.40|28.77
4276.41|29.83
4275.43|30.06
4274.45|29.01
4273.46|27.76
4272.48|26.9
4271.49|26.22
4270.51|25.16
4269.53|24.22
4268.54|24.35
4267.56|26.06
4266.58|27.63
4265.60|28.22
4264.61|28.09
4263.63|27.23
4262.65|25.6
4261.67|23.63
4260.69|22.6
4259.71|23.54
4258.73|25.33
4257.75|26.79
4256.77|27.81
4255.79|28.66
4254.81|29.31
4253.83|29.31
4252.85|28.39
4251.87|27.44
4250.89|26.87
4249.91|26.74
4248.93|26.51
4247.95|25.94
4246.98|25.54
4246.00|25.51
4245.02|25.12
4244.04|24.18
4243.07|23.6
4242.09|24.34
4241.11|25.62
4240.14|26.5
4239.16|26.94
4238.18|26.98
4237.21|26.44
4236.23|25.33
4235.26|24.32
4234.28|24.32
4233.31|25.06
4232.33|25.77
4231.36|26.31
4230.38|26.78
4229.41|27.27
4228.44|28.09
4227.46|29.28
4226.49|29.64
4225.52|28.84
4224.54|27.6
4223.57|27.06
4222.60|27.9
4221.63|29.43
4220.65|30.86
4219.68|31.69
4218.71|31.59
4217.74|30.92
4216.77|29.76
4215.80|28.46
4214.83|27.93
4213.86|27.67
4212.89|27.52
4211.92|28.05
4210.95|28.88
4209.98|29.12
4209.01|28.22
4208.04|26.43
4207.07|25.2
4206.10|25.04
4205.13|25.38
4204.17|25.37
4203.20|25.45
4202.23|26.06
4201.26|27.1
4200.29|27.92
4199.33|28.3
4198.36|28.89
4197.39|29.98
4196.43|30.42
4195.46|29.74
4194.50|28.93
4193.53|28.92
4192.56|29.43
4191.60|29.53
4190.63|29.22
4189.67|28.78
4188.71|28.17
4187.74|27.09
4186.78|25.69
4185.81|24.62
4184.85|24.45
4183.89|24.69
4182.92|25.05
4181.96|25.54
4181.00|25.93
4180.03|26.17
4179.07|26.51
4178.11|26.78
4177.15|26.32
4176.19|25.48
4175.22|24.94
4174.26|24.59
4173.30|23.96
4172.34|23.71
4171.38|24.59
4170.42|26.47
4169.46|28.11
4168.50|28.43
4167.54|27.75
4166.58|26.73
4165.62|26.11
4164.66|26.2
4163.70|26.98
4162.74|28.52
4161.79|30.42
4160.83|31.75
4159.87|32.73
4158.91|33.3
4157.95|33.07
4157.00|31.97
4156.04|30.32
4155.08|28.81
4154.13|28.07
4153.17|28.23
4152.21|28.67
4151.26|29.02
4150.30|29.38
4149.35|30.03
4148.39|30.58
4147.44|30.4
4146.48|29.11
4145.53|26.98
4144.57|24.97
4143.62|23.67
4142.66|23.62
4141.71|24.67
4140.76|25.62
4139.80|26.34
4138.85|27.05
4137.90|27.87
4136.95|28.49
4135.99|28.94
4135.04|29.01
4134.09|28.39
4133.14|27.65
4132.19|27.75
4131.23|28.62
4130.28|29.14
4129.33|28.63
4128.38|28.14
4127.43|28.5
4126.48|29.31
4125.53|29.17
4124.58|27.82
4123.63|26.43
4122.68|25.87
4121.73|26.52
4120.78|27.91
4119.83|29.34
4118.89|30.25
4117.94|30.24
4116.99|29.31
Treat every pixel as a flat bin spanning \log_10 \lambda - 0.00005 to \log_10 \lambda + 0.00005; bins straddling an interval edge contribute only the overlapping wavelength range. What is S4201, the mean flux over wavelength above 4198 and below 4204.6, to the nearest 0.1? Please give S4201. 27.0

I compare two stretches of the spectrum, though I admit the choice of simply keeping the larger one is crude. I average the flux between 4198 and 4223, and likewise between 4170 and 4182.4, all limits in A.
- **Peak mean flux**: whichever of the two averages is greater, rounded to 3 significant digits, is 28.0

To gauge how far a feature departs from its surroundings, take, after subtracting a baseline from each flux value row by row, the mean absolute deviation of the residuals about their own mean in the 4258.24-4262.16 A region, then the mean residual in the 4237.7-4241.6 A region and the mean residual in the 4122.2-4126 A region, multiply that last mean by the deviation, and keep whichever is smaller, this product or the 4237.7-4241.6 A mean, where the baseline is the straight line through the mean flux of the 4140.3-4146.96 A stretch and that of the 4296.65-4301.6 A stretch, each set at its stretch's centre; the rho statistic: 1.3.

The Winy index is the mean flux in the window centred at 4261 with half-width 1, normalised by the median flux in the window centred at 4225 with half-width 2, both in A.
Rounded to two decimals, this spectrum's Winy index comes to 0.82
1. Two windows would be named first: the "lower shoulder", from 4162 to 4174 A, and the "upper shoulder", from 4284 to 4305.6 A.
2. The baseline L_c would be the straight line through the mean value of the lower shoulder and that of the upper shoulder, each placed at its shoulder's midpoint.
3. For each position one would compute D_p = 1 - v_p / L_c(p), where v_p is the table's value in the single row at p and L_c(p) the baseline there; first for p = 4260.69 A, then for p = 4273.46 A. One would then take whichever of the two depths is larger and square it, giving 0.019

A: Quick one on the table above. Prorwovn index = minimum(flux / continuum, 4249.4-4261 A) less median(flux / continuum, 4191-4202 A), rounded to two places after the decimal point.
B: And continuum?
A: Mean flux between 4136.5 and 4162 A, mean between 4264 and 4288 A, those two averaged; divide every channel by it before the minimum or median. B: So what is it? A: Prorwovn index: -0.23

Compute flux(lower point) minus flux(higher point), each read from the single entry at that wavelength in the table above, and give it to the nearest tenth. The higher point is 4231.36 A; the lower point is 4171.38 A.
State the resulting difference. -1.7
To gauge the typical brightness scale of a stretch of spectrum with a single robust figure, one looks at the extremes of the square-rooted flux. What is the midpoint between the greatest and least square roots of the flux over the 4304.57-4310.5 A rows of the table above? 5.10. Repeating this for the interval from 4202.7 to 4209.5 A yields 5.16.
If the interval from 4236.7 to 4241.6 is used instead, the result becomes 5.13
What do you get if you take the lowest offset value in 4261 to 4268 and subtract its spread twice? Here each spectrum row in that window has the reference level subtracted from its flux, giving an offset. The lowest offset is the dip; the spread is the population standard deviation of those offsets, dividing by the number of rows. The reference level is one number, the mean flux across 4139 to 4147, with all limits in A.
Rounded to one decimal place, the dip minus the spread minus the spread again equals -5.1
